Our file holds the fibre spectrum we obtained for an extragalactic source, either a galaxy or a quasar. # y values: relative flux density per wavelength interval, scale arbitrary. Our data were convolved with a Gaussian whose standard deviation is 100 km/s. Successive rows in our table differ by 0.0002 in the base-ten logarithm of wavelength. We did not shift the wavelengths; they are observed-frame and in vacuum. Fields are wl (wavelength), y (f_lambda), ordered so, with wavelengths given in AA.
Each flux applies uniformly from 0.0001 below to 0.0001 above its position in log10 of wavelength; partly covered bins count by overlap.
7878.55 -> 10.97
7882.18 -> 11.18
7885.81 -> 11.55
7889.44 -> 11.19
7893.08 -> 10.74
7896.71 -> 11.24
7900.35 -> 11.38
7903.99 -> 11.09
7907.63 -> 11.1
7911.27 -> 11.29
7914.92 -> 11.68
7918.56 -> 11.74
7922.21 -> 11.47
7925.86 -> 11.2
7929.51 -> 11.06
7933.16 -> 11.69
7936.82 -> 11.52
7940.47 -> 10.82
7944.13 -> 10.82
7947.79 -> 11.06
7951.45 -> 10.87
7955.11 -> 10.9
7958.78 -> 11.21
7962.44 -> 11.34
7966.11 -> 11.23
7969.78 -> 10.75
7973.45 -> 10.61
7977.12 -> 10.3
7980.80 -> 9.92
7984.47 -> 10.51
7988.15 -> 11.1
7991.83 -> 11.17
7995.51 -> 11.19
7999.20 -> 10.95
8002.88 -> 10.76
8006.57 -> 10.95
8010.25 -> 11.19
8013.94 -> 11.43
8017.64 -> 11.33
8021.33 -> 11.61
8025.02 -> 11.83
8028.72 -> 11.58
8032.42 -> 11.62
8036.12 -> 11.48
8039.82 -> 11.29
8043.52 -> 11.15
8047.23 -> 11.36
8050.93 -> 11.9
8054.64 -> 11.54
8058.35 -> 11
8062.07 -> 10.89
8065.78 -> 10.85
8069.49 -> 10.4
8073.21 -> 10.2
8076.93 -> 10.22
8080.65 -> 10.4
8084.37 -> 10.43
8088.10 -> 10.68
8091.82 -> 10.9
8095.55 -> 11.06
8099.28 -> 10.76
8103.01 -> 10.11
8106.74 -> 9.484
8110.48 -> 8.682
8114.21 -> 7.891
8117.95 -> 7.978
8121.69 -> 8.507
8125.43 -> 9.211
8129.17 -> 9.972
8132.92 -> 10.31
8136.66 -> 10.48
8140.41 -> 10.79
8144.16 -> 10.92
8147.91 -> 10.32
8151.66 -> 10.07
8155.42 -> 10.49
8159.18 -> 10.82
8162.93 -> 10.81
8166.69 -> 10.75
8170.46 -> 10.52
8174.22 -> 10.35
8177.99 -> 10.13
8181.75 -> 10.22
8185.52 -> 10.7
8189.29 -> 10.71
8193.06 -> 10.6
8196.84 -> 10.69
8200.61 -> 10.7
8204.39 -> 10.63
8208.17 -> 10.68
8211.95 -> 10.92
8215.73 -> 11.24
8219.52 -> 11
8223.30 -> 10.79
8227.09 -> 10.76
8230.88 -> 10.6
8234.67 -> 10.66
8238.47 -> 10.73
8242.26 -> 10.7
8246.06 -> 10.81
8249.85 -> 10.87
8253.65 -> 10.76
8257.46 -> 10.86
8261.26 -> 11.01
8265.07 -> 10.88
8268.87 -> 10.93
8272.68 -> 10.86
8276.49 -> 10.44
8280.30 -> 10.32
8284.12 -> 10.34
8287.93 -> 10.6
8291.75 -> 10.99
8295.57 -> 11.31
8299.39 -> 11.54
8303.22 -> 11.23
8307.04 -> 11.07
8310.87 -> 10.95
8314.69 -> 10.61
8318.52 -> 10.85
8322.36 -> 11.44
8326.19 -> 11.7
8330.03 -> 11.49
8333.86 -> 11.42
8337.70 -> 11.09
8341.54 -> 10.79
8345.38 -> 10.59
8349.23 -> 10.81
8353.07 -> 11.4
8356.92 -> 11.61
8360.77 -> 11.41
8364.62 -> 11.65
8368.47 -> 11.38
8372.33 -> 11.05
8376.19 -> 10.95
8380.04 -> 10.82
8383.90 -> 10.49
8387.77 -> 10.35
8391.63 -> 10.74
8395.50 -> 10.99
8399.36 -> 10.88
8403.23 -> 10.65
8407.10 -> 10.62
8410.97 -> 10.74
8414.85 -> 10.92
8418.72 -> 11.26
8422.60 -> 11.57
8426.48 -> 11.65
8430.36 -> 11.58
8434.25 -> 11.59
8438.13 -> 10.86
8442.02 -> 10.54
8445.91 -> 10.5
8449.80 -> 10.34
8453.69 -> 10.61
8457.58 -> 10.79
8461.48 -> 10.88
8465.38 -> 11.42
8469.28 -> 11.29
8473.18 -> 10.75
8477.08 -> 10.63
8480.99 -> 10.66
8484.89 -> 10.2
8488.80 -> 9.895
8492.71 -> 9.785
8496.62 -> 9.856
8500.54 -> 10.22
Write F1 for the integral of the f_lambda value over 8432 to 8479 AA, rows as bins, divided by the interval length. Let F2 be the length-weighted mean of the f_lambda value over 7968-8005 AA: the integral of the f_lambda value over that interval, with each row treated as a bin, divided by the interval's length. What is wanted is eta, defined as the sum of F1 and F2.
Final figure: 21.6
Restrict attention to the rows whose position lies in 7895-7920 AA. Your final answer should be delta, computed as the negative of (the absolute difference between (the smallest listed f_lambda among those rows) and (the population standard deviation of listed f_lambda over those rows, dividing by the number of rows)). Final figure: -10.8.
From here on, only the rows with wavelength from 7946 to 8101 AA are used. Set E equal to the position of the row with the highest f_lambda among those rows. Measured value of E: 8050.93 AA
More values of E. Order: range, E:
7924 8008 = 7933.16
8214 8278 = 8215.73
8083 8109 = 8095.55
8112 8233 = 8215.73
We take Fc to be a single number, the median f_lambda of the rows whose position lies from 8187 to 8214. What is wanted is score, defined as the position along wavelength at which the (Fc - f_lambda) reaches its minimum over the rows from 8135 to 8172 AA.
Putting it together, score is 8144.16 AA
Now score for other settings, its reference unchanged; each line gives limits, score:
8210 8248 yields 8215.73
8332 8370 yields 8364.62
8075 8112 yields 8095.55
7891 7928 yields 7918.56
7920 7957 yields 7933.16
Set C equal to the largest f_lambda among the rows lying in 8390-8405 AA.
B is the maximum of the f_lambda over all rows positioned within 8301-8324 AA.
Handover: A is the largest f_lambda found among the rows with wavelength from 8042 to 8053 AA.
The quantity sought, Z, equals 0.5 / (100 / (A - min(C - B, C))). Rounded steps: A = 11.9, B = 11.44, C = 10.99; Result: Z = 0.062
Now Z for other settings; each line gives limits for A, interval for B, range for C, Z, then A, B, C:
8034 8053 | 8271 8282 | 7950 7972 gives 0.057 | 11.9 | 10.86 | 11.34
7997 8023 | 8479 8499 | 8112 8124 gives 0.069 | 11.61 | 10.66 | 8.507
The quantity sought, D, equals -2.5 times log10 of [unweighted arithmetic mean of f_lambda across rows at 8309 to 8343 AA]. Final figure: -2.62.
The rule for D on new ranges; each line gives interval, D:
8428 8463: -2.59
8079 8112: -2.53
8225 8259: -2.58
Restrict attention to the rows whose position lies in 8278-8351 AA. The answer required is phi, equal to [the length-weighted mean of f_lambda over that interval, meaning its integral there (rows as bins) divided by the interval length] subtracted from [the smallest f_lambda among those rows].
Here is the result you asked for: -0.68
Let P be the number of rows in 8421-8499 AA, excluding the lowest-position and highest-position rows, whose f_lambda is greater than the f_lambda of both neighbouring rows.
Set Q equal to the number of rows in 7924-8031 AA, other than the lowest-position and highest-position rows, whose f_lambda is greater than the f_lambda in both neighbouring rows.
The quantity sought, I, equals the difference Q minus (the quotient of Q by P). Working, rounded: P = 4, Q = 6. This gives 4.5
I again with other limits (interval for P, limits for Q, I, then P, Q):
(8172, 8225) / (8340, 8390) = 1.3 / 3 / 2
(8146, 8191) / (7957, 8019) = 0.0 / 1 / 3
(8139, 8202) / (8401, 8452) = 1.3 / 3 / 2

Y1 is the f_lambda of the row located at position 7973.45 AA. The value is 10.61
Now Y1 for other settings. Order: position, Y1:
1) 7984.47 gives 10.51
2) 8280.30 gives 10.32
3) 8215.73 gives 11.24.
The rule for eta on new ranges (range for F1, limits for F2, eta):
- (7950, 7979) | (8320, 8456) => 21.9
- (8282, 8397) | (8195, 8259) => 21.8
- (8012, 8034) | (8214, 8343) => 22.5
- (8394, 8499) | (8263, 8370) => 21.9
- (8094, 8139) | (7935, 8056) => 20.7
